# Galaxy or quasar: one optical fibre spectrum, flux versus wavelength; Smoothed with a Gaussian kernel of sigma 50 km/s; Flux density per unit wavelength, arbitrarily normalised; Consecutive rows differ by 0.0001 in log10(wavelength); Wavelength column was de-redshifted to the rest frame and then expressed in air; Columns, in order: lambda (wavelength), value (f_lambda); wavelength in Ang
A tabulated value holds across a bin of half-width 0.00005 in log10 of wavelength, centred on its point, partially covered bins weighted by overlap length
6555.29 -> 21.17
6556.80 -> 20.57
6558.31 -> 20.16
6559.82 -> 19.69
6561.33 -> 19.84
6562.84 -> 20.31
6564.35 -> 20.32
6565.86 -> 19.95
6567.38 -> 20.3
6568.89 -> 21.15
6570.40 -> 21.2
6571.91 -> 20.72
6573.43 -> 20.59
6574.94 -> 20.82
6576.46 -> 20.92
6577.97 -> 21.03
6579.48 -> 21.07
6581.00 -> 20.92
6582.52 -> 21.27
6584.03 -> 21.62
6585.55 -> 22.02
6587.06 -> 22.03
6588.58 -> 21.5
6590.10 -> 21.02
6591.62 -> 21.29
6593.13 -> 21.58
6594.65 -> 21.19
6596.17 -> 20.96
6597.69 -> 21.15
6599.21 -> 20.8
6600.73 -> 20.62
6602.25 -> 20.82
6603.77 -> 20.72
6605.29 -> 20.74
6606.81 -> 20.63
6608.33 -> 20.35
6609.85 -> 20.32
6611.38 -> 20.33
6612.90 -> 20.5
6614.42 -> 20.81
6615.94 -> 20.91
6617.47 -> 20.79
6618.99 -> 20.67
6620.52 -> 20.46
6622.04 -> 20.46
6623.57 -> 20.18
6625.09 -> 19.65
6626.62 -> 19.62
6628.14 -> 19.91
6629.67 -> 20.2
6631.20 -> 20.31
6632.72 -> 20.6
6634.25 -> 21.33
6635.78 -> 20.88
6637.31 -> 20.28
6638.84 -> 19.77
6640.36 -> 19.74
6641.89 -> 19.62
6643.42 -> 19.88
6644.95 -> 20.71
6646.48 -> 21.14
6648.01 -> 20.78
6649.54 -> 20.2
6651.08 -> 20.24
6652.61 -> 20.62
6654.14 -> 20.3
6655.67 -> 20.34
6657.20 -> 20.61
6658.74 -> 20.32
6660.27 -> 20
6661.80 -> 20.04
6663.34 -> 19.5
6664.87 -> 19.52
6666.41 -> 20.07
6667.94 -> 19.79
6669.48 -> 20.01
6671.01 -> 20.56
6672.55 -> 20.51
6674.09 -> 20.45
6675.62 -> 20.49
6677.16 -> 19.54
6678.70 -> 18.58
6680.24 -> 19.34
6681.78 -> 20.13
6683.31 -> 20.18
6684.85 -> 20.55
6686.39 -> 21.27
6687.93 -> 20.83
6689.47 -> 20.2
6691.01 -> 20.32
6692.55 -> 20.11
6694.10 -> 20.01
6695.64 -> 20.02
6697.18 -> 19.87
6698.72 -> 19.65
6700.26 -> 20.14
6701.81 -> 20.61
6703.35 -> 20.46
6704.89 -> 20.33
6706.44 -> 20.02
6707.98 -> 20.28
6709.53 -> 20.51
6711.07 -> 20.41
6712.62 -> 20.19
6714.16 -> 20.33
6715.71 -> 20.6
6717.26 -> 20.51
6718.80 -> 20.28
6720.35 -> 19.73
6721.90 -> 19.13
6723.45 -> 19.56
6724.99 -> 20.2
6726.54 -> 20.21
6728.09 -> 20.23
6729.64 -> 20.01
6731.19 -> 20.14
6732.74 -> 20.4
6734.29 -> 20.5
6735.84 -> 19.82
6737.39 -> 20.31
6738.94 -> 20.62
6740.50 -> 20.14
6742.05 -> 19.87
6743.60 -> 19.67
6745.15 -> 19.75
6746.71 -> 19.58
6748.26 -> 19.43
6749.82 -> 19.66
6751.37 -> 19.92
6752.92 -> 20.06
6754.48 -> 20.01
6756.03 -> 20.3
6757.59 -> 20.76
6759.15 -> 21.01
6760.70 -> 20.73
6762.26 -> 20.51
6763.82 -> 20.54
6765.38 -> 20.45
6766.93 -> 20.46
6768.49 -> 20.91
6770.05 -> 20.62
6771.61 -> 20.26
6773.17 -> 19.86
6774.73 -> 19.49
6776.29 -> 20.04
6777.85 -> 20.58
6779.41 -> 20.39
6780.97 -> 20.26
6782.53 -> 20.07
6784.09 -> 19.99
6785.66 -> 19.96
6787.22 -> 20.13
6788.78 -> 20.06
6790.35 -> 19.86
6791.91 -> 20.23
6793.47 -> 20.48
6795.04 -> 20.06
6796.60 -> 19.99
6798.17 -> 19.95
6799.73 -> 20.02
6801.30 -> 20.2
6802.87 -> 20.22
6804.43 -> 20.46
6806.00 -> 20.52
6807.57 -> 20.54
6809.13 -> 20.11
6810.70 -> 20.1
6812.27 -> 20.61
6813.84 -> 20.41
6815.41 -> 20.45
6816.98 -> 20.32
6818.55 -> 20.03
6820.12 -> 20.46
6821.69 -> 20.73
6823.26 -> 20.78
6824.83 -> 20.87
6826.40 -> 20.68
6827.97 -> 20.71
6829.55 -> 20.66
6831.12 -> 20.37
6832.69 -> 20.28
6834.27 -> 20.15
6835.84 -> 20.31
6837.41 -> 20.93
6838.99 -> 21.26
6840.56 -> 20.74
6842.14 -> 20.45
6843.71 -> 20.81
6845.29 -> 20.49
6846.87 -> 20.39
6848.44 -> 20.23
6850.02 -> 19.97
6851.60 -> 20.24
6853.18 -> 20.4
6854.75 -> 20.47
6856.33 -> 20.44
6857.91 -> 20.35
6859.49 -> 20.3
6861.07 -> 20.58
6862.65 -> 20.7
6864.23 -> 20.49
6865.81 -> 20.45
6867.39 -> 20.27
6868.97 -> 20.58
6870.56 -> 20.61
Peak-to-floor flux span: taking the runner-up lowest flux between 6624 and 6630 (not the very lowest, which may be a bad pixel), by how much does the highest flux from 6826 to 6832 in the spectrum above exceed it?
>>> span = 1.1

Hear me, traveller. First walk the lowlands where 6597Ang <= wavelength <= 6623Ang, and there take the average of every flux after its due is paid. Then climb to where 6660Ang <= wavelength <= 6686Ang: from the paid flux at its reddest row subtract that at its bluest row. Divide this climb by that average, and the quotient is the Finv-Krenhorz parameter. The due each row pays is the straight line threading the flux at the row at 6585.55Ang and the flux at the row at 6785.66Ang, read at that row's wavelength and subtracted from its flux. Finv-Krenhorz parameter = -0.72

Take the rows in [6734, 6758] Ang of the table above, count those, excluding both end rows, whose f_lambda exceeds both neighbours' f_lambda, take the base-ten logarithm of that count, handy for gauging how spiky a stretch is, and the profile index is 0.48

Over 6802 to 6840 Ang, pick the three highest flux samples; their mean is 21.0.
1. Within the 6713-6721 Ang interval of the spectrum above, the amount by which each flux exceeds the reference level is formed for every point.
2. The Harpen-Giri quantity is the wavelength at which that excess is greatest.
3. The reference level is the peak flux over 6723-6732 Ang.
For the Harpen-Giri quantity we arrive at 6715.71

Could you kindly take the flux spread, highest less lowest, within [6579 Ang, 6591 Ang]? 1.1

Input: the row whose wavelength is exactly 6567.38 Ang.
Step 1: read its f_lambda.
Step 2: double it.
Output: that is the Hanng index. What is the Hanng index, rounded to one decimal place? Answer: 40.6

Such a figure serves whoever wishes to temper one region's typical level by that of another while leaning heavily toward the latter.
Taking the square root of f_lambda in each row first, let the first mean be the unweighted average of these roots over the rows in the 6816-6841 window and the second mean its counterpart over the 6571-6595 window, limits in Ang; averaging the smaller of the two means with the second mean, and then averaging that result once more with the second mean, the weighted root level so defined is 4.59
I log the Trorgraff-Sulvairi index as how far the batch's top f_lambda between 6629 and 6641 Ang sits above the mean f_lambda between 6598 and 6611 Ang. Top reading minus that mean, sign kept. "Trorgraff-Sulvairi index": 0.70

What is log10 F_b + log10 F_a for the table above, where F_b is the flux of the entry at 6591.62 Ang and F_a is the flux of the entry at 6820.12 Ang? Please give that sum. 2.639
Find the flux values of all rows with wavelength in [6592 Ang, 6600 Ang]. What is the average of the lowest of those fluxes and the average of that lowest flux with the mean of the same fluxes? 20.9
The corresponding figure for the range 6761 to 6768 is 20.5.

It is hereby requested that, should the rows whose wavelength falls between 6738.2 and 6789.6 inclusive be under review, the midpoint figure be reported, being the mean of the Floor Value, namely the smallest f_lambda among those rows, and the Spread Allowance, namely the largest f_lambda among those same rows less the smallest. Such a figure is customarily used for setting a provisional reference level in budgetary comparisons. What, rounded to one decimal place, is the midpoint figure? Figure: 10.5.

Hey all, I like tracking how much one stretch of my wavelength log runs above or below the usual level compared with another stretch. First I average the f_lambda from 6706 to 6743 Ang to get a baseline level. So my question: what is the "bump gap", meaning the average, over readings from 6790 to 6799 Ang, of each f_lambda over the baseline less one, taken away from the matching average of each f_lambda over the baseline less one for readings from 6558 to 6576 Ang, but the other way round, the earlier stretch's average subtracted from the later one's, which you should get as -0.016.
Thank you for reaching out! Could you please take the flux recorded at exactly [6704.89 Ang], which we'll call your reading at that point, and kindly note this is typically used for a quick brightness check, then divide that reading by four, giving 5.08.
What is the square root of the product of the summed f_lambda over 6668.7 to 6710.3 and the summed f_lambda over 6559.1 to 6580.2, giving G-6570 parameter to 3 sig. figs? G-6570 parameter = 396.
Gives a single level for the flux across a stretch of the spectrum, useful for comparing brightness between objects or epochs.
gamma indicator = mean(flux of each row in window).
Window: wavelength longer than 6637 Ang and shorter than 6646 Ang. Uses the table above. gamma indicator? 20.0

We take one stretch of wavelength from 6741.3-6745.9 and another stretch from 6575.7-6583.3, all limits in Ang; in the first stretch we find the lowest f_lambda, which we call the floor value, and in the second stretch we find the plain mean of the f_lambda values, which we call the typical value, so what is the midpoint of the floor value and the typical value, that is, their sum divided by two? 20.36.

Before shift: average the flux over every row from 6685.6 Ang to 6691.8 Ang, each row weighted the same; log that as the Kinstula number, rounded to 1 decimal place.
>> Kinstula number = 20.7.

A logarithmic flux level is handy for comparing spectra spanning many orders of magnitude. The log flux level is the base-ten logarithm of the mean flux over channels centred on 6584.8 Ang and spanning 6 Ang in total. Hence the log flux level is 1.34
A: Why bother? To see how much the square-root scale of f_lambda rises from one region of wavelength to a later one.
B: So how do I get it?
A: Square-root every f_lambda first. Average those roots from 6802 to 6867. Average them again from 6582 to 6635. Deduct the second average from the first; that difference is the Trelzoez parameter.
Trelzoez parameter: -0.03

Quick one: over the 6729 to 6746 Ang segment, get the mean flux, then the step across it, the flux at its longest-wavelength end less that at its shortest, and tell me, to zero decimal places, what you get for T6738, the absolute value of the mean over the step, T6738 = 77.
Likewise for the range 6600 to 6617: 71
